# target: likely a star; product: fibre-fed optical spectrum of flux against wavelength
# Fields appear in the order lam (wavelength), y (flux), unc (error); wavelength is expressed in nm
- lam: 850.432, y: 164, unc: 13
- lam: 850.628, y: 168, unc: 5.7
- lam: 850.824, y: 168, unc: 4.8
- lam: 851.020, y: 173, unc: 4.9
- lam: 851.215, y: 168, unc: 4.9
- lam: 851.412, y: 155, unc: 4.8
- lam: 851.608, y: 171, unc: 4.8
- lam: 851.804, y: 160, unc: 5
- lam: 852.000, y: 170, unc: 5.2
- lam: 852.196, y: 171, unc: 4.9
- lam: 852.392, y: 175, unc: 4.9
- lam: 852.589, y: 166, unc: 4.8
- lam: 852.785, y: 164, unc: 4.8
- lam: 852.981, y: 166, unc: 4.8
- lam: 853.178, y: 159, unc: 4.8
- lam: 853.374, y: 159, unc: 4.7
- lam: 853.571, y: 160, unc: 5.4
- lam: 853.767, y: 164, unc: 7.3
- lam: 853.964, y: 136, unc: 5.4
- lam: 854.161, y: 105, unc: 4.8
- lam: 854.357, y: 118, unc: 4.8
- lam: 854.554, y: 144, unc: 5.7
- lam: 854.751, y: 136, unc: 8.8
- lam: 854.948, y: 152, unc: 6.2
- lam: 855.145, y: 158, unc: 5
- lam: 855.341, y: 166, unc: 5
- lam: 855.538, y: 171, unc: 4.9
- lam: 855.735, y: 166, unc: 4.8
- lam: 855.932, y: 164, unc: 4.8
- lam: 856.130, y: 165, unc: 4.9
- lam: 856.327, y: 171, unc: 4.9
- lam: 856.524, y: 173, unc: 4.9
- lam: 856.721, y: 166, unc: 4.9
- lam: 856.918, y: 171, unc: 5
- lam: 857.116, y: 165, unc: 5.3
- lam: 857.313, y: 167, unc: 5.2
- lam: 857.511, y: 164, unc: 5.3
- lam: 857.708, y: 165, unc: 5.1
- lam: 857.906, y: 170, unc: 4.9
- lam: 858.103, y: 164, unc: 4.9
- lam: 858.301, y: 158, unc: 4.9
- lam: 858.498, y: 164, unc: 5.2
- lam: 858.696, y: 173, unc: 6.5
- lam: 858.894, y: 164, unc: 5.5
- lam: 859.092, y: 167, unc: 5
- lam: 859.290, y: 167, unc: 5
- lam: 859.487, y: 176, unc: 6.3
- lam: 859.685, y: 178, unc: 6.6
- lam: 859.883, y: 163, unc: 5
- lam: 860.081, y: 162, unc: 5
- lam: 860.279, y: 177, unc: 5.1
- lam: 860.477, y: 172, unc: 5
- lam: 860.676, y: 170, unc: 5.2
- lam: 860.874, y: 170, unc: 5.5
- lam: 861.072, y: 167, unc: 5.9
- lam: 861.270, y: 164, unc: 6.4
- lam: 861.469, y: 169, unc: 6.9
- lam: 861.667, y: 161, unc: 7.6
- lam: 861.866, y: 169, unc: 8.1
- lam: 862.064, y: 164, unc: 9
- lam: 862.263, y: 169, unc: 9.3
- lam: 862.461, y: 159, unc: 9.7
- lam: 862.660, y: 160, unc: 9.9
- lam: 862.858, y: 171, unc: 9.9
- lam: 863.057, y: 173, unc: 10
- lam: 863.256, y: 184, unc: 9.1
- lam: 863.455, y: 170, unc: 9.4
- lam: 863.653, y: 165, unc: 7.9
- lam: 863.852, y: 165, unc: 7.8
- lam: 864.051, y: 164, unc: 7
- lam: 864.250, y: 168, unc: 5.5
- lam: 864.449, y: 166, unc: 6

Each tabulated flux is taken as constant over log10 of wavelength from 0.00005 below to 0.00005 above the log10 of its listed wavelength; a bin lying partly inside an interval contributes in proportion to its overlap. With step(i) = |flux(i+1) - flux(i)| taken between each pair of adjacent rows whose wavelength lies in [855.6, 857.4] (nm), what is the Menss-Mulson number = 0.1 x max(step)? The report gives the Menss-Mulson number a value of 0.7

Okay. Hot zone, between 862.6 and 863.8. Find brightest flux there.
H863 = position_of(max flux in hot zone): 863.256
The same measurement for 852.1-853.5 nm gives 852.392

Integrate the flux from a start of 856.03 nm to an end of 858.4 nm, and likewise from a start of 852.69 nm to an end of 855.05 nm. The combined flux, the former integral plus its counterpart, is 741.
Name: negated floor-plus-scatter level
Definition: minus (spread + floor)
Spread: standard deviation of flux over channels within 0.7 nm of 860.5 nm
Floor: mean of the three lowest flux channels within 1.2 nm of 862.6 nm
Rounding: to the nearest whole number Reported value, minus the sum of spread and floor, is -165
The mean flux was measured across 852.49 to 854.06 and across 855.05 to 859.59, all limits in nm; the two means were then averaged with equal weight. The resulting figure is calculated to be 163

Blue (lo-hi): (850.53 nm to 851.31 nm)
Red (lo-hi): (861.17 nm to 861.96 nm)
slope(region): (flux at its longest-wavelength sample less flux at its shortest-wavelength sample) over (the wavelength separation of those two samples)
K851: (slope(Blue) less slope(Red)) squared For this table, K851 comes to 70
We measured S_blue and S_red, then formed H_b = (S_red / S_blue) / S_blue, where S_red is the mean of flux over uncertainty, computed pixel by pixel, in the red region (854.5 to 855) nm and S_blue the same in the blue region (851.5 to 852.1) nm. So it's 0.019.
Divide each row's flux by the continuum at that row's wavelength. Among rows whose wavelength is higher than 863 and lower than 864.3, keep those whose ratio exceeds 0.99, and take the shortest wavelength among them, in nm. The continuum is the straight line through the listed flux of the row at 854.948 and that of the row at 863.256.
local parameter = 863.256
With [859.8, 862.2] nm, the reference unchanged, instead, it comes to 860.279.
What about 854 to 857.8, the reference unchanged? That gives 854.948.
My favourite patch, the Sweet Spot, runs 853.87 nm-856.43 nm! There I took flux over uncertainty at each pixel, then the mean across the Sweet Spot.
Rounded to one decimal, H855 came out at 28.8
